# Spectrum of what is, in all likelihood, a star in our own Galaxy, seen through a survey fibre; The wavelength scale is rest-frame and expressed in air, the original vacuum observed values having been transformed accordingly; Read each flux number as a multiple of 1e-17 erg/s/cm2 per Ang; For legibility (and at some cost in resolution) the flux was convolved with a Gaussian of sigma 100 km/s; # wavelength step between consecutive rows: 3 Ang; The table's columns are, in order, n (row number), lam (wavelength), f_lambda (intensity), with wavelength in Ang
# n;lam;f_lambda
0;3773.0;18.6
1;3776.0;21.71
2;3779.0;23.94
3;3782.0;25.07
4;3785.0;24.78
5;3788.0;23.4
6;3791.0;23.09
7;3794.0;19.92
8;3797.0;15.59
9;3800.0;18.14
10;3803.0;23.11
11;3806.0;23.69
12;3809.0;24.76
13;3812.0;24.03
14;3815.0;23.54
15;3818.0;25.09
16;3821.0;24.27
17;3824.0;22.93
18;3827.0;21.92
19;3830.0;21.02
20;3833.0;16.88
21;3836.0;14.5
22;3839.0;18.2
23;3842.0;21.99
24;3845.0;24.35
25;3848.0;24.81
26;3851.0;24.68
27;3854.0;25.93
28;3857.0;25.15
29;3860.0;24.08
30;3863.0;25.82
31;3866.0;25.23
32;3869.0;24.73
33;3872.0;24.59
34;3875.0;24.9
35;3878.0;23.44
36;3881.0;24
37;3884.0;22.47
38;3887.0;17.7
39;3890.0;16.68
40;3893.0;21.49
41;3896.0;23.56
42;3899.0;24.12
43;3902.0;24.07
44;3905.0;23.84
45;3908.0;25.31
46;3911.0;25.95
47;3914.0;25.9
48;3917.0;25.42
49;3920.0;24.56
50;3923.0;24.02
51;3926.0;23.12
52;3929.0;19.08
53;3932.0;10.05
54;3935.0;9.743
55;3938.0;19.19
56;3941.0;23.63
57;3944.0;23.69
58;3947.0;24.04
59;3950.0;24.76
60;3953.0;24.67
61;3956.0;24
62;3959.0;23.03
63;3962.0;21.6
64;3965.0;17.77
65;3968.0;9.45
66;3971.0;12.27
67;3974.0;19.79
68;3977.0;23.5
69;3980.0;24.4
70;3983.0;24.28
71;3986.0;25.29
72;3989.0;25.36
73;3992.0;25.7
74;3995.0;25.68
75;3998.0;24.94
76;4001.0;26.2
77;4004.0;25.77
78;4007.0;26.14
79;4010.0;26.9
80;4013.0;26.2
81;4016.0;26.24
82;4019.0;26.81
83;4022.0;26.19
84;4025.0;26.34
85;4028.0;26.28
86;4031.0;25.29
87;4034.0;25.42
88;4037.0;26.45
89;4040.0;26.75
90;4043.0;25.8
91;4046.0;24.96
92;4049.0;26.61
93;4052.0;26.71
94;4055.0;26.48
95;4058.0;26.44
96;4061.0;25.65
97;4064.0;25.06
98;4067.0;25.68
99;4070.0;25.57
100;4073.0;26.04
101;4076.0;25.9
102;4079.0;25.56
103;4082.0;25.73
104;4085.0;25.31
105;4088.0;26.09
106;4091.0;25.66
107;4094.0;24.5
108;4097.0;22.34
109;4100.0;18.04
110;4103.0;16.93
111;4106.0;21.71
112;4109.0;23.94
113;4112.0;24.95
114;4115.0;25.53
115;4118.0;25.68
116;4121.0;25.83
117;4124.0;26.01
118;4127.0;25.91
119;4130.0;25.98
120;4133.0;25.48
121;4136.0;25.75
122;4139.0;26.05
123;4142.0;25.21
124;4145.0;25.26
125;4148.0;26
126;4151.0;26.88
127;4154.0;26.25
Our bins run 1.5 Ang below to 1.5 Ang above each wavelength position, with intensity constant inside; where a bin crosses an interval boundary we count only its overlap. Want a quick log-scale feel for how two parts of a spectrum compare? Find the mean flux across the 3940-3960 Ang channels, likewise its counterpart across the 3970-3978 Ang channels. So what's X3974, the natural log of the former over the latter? 0.26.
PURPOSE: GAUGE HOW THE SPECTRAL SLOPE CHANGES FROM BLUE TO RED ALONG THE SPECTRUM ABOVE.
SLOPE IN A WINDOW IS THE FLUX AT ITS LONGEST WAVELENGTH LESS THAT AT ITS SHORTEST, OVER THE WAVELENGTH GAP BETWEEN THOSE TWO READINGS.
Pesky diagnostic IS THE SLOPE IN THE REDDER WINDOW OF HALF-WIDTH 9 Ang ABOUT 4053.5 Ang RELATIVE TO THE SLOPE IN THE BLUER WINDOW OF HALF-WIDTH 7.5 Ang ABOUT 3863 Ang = -1.3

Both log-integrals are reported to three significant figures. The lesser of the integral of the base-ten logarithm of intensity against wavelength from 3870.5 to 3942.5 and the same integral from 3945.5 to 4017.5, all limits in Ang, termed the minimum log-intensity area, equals 95.7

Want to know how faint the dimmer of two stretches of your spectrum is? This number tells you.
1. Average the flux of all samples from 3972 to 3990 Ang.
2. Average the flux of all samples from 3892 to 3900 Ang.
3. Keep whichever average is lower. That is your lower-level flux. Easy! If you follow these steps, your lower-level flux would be 23.1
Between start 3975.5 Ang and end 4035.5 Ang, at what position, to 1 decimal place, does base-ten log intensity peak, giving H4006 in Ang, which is 4010.0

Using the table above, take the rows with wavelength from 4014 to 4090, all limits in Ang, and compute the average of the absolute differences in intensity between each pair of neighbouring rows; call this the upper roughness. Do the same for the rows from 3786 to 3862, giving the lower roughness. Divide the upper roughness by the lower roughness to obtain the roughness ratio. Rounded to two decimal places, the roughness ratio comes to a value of 0.28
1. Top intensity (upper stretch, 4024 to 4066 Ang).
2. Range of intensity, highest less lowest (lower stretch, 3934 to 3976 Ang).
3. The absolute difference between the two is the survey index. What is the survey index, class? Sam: 11.4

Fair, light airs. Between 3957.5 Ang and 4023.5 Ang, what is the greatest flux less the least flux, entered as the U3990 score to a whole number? 17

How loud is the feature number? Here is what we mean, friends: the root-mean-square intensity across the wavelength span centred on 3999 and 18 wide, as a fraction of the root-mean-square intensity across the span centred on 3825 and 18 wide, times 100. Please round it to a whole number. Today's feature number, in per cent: 116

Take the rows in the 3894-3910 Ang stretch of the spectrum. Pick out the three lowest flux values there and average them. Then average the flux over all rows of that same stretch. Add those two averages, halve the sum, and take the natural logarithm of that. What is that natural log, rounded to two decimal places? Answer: 3.18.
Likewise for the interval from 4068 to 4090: 3.24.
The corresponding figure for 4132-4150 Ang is 3.24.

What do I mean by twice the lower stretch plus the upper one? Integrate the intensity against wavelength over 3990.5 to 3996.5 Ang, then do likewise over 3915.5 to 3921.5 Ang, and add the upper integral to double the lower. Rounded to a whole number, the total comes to 454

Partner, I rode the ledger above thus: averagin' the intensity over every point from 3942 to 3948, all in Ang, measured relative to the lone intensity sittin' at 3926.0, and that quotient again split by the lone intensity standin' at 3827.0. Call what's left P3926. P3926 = 0.047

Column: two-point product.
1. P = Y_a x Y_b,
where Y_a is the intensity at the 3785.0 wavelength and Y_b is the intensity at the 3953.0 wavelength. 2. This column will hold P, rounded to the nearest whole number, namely 611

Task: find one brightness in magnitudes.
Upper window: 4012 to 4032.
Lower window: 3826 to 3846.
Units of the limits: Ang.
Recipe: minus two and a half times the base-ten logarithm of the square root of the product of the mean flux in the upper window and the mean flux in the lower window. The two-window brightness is -3.39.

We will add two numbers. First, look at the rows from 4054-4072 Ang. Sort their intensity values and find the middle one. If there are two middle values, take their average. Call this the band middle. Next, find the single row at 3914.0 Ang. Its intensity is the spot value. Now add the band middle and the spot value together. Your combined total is 51.6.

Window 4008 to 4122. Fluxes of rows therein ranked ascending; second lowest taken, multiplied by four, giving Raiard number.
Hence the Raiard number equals 72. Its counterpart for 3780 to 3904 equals 62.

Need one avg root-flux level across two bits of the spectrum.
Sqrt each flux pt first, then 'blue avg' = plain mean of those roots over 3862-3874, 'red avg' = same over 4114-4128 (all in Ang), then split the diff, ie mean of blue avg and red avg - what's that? 5.04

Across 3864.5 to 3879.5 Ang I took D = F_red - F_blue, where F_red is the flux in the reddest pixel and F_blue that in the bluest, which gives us -1.8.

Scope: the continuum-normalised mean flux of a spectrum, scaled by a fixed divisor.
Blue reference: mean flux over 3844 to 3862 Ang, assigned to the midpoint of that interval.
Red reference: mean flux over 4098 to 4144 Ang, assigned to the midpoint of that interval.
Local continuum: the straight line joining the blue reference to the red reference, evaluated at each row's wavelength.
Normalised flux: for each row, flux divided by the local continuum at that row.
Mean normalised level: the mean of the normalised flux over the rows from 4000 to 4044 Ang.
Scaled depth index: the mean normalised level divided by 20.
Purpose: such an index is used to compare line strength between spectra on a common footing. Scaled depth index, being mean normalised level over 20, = 0.0536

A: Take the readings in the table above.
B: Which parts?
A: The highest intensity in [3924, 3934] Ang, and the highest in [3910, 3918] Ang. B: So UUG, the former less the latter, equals -2.8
